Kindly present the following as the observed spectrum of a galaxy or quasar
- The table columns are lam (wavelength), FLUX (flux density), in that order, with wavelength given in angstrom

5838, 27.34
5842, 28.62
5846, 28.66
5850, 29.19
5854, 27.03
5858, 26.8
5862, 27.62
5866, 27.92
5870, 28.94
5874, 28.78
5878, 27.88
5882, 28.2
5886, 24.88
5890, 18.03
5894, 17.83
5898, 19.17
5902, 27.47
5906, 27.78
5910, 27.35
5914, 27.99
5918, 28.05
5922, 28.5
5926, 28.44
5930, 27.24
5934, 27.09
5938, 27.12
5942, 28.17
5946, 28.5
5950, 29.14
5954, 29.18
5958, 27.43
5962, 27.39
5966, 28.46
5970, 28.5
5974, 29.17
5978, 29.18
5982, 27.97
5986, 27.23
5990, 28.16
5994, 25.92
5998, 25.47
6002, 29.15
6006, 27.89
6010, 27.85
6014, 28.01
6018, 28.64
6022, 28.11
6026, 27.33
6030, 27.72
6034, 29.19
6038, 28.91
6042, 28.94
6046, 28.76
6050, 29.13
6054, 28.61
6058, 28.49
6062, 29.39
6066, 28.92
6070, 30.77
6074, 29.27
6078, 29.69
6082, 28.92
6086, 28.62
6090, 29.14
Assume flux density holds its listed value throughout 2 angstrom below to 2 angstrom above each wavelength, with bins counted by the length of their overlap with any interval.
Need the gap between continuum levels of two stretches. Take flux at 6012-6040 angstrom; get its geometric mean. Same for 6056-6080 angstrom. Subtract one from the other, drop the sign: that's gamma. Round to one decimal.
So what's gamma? 1.1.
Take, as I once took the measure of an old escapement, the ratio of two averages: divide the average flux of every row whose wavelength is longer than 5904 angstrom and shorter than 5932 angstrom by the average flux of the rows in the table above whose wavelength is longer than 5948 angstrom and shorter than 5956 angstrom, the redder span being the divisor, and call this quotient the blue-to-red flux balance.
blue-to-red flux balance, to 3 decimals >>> 0.957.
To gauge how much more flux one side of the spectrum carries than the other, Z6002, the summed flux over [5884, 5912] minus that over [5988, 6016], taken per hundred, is -0.30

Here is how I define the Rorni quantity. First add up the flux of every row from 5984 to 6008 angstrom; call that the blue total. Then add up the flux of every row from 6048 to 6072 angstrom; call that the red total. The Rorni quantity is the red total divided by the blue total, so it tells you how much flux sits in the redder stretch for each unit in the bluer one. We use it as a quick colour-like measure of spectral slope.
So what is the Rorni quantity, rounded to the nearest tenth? 1.1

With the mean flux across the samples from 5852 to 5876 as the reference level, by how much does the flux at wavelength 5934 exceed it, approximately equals -0.76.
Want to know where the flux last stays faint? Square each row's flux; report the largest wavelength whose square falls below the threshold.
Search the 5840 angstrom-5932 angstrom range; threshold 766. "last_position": 5930 angstrom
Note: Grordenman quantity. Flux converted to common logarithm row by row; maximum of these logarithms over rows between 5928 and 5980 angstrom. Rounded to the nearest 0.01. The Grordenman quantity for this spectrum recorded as 1.47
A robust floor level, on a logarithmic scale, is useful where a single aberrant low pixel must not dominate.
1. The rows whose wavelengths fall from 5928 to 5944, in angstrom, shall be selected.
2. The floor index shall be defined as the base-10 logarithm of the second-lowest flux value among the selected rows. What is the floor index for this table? 1.43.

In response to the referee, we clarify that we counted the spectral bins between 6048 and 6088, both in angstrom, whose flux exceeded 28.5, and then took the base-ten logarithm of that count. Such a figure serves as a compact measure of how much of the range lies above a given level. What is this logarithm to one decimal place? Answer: 1.0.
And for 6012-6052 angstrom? 0.8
